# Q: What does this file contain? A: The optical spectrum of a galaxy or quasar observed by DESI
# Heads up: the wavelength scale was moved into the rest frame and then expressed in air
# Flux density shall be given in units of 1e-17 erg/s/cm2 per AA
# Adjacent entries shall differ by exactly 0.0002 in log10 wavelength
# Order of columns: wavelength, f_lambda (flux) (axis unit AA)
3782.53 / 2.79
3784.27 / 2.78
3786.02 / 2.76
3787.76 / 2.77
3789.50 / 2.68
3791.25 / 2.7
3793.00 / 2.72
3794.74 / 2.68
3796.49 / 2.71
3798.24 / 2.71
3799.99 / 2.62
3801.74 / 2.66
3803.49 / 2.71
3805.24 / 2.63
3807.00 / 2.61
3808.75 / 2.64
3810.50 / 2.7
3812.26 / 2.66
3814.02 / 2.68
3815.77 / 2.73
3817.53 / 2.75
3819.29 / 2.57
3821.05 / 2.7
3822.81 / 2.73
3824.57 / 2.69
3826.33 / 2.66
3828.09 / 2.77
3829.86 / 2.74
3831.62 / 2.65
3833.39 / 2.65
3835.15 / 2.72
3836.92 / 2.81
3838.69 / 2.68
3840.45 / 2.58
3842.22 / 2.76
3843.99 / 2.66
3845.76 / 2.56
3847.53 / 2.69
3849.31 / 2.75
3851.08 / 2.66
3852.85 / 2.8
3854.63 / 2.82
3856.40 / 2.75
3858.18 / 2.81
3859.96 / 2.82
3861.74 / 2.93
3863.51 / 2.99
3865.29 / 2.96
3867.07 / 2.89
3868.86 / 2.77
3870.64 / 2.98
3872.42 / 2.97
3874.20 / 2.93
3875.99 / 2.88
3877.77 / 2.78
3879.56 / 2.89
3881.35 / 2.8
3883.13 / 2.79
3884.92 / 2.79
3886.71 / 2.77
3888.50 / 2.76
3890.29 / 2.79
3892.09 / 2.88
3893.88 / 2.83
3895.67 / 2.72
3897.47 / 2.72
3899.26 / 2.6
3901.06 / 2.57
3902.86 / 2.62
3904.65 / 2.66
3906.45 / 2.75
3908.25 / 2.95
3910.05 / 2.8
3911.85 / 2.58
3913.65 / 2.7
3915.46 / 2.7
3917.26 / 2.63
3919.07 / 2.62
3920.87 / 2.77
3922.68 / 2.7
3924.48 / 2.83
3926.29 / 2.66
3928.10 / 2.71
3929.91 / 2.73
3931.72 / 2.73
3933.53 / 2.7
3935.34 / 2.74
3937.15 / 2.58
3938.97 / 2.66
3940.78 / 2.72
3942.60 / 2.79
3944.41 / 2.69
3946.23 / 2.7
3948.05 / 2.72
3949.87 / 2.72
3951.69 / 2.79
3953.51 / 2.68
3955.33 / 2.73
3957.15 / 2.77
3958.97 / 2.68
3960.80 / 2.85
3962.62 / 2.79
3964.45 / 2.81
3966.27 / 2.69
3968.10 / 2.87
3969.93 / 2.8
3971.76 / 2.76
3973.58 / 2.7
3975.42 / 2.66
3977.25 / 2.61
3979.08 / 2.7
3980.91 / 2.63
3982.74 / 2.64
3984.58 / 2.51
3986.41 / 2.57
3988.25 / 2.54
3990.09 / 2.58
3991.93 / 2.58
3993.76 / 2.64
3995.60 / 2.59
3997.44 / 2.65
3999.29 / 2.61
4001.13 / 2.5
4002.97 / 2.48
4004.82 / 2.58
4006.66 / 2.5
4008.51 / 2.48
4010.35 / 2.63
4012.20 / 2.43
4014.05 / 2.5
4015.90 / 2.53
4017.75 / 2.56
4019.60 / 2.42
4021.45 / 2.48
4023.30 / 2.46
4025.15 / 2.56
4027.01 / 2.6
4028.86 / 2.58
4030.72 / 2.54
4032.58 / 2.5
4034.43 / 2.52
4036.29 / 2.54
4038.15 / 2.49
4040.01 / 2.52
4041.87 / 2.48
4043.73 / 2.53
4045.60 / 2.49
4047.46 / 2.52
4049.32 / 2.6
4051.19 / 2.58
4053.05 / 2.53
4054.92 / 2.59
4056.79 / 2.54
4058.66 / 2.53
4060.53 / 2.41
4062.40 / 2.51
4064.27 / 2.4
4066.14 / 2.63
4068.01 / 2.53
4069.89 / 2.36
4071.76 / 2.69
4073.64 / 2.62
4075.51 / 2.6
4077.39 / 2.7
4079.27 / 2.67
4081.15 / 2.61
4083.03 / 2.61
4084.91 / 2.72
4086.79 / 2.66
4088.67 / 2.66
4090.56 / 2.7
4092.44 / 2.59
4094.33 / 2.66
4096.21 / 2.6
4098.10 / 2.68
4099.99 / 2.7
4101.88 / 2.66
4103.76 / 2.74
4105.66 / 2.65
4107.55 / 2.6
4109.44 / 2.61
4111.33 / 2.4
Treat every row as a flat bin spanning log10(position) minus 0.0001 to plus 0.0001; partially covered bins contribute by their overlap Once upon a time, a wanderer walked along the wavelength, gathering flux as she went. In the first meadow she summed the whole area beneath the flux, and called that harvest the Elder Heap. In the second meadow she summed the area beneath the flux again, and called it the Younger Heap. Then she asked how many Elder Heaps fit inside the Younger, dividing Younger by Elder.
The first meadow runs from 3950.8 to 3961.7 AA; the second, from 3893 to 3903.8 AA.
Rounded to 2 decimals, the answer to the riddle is 0.96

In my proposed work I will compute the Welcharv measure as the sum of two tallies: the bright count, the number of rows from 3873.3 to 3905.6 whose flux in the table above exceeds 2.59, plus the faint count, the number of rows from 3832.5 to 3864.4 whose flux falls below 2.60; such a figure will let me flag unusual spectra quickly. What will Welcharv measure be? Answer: 19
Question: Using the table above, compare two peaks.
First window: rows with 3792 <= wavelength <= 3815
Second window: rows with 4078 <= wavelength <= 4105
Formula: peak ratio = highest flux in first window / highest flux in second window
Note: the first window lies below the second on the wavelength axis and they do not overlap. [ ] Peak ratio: 0.99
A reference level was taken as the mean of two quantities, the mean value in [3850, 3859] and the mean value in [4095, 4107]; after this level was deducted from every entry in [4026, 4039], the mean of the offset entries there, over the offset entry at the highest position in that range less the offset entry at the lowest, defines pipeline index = 1.6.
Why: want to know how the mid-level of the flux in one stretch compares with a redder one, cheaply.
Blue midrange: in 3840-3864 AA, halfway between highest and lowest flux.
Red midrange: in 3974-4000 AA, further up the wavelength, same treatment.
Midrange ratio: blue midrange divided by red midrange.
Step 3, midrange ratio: 1.07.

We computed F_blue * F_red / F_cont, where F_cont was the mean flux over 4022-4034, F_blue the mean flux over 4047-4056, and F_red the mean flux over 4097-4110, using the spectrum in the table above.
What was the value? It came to 2.69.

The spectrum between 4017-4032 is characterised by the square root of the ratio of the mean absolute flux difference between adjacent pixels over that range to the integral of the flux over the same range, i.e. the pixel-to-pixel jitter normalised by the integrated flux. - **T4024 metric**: 0.040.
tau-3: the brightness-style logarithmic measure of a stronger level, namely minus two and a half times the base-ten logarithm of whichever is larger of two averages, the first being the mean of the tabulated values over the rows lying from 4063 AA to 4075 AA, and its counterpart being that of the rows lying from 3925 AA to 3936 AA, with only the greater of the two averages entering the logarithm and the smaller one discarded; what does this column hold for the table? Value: -1.08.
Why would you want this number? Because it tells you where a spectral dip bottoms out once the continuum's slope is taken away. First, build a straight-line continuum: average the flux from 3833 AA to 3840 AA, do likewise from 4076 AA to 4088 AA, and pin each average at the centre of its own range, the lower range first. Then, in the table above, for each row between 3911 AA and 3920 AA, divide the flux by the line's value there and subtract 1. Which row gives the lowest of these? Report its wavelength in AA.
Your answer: 3911.85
